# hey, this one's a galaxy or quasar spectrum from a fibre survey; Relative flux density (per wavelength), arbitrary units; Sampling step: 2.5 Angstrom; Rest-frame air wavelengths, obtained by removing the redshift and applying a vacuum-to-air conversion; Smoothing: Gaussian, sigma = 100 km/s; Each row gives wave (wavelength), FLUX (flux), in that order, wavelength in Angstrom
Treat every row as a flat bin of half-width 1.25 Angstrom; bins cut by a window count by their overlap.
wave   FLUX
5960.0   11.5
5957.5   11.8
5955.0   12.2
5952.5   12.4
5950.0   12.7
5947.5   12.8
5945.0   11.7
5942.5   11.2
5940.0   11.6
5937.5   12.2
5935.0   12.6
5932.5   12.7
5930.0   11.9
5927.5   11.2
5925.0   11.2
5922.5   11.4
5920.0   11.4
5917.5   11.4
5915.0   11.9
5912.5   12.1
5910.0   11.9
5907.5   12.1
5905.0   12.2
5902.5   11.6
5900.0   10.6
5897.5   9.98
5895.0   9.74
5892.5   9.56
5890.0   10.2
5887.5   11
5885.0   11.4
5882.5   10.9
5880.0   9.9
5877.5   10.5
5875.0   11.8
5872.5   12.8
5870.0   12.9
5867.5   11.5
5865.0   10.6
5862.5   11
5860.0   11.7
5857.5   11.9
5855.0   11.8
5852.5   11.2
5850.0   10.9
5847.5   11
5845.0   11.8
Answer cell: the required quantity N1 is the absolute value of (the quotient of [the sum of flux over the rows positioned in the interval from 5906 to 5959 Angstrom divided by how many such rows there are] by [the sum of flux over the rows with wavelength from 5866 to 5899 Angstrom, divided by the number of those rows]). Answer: 1.09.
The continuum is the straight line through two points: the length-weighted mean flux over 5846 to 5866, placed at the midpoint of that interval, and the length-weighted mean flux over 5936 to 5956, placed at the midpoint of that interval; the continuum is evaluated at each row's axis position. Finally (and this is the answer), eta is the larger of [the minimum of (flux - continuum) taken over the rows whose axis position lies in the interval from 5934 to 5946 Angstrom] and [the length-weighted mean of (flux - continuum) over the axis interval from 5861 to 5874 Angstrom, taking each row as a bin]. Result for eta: 0.4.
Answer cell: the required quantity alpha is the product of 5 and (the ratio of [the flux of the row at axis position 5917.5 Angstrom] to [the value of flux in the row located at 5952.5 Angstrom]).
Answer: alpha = 4.6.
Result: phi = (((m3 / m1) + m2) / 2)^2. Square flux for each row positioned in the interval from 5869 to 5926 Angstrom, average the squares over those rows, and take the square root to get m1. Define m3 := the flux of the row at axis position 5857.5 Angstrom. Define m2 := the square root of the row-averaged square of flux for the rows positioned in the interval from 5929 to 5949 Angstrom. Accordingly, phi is 43.3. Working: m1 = 11.3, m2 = 12.10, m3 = 11.9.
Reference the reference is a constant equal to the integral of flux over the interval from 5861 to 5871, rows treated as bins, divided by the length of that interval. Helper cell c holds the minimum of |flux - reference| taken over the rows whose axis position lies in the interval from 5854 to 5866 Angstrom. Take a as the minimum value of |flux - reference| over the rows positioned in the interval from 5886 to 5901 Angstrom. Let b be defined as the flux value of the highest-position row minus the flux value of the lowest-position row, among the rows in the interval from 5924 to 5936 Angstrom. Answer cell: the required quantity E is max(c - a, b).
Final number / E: 1.4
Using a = 0.47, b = 1.4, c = 0.23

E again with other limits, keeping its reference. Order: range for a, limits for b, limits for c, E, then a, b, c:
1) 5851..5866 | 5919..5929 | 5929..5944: -0.1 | 0.23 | -0.2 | 0.13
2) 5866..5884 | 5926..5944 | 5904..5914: 0.4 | 0.03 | 0.0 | 0.43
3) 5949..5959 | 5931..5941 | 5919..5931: -0.3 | 0.33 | -1.1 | 0.07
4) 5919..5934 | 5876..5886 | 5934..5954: 0.9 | 0.07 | 0.9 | 0.13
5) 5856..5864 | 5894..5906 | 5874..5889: 2.5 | 0.23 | 2.5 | 0.07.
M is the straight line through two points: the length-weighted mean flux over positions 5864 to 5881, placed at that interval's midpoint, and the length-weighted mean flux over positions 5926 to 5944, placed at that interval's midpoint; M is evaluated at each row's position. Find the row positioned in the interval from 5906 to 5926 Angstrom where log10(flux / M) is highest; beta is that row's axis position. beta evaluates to 5907.5 Angstrom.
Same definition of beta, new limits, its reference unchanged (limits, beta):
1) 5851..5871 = 5870.0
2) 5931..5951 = 5932.5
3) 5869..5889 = 5870.0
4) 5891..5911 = 5905.0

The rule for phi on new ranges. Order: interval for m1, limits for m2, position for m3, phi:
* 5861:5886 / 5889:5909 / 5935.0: 35.4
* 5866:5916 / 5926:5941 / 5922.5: 42.6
